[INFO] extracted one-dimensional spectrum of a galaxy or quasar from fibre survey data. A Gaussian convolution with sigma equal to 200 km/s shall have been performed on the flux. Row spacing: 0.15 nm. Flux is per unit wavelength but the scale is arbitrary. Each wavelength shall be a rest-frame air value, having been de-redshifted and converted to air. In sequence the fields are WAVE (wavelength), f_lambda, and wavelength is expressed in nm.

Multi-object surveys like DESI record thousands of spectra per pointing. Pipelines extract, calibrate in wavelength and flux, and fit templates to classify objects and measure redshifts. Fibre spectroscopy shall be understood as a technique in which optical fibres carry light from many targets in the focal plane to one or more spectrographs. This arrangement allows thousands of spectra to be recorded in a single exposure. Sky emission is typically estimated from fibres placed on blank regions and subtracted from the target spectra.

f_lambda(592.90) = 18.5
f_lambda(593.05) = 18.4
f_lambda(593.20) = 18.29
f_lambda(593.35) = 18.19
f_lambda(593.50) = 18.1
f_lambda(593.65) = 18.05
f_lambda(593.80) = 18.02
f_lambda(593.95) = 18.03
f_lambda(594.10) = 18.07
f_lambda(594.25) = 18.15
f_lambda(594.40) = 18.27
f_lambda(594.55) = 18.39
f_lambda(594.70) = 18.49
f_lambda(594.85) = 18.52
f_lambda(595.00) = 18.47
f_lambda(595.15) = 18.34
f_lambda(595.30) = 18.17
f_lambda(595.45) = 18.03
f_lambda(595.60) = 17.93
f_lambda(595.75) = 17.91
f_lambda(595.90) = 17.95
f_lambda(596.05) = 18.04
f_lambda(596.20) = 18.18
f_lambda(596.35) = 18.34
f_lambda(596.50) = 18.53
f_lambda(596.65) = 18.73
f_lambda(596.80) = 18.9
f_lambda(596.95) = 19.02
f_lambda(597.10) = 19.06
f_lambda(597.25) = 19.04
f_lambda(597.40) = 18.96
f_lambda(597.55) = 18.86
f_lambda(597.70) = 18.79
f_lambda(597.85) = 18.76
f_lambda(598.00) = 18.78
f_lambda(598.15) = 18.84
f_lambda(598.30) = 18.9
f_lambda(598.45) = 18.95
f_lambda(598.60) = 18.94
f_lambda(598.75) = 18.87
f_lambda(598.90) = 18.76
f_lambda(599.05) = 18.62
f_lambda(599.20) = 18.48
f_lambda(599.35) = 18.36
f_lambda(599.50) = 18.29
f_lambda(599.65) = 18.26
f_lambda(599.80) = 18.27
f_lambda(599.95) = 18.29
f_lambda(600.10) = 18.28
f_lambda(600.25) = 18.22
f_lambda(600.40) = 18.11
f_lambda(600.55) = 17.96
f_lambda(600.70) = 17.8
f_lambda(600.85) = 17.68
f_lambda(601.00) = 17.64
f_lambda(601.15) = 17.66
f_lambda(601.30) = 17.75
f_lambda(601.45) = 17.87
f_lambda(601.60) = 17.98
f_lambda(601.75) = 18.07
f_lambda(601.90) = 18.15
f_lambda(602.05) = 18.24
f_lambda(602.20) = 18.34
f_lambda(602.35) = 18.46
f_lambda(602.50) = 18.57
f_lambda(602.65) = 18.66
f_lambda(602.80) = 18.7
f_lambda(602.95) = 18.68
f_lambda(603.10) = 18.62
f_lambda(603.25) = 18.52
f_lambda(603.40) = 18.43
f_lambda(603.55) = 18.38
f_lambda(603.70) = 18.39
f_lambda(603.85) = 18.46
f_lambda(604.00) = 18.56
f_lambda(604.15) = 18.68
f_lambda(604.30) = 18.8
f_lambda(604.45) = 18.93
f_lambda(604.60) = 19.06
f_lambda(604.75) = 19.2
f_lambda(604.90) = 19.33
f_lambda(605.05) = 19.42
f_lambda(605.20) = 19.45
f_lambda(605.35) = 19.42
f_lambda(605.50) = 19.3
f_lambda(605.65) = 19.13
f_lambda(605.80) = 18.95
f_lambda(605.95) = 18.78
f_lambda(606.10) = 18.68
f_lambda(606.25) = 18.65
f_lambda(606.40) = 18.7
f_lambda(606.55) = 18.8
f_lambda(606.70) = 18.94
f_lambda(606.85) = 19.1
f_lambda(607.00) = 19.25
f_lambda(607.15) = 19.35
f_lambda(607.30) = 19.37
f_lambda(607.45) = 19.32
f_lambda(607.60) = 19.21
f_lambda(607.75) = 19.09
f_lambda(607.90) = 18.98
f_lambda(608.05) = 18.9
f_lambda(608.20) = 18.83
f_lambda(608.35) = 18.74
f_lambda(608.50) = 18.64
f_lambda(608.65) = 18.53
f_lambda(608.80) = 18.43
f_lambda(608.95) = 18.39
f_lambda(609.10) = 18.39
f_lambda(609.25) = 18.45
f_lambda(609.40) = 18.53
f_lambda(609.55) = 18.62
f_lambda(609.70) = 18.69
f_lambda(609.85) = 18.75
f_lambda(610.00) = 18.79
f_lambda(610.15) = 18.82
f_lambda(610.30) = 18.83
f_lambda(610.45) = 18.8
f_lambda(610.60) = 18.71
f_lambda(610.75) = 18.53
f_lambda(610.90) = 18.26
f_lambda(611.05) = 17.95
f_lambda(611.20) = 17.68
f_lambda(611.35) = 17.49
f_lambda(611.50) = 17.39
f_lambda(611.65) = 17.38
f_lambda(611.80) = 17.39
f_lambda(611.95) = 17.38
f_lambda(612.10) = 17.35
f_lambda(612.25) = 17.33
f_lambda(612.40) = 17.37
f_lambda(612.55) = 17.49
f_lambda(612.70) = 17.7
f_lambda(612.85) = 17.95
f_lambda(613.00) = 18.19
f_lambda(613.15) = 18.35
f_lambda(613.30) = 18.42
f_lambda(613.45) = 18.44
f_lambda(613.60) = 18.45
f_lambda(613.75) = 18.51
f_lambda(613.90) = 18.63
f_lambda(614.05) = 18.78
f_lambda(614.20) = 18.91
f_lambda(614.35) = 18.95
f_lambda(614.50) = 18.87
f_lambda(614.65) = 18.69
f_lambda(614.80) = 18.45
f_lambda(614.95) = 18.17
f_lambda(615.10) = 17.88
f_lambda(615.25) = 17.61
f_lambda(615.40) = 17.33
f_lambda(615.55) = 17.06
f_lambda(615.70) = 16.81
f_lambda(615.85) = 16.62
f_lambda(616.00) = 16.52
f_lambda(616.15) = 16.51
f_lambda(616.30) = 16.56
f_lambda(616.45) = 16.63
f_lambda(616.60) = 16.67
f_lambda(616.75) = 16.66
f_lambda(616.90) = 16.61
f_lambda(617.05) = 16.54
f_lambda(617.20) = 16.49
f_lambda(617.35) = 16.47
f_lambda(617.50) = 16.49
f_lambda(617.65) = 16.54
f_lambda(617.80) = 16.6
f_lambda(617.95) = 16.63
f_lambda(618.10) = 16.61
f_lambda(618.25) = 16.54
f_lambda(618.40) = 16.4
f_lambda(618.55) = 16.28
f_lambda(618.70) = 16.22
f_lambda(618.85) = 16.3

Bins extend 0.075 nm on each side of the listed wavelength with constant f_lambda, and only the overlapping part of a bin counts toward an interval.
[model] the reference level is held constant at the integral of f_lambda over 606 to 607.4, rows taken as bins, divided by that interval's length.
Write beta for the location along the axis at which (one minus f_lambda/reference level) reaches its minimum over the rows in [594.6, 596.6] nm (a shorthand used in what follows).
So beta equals 596.50 nm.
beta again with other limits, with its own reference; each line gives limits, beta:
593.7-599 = 597.10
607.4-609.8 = 607.45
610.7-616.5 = 614.35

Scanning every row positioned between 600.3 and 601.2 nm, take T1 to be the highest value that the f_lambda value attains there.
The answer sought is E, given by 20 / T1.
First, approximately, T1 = 18.11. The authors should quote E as 1.10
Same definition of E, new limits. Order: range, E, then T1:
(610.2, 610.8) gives 1.06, 18.83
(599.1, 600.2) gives 1.08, 18.48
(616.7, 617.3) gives 1.20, 16.66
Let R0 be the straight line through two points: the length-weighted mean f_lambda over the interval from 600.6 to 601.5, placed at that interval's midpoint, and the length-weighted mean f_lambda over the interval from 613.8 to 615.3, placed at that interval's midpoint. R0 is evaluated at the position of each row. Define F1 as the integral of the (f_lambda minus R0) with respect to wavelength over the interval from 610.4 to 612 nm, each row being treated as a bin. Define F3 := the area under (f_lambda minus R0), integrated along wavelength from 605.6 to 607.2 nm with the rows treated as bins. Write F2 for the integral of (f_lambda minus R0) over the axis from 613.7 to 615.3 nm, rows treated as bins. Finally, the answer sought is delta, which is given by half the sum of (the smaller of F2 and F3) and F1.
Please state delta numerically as -0.3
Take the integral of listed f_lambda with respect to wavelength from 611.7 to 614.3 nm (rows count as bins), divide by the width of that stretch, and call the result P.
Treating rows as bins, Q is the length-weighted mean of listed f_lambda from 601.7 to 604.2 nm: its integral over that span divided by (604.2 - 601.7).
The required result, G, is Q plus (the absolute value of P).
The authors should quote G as 36.5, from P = 18.0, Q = 18.47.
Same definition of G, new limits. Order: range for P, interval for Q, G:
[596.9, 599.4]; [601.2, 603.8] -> 37.2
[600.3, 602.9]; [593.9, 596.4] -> 36.3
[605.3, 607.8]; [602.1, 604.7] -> 37.7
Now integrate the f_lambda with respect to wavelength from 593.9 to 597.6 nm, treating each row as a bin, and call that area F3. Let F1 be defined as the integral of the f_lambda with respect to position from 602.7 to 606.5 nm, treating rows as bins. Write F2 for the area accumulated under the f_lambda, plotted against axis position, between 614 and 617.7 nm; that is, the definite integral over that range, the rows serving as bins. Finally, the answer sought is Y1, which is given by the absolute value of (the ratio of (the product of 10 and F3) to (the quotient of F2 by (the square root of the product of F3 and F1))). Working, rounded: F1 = 72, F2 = 64.0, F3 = 68.1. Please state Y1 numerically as 743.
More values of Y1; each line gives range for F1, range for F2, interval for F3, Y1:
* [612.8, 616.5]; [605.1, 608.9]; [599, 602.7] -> 621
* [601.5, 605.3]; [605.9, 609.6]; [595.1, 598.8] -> 689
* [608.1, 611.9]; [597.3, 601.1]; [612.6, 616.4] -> 669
